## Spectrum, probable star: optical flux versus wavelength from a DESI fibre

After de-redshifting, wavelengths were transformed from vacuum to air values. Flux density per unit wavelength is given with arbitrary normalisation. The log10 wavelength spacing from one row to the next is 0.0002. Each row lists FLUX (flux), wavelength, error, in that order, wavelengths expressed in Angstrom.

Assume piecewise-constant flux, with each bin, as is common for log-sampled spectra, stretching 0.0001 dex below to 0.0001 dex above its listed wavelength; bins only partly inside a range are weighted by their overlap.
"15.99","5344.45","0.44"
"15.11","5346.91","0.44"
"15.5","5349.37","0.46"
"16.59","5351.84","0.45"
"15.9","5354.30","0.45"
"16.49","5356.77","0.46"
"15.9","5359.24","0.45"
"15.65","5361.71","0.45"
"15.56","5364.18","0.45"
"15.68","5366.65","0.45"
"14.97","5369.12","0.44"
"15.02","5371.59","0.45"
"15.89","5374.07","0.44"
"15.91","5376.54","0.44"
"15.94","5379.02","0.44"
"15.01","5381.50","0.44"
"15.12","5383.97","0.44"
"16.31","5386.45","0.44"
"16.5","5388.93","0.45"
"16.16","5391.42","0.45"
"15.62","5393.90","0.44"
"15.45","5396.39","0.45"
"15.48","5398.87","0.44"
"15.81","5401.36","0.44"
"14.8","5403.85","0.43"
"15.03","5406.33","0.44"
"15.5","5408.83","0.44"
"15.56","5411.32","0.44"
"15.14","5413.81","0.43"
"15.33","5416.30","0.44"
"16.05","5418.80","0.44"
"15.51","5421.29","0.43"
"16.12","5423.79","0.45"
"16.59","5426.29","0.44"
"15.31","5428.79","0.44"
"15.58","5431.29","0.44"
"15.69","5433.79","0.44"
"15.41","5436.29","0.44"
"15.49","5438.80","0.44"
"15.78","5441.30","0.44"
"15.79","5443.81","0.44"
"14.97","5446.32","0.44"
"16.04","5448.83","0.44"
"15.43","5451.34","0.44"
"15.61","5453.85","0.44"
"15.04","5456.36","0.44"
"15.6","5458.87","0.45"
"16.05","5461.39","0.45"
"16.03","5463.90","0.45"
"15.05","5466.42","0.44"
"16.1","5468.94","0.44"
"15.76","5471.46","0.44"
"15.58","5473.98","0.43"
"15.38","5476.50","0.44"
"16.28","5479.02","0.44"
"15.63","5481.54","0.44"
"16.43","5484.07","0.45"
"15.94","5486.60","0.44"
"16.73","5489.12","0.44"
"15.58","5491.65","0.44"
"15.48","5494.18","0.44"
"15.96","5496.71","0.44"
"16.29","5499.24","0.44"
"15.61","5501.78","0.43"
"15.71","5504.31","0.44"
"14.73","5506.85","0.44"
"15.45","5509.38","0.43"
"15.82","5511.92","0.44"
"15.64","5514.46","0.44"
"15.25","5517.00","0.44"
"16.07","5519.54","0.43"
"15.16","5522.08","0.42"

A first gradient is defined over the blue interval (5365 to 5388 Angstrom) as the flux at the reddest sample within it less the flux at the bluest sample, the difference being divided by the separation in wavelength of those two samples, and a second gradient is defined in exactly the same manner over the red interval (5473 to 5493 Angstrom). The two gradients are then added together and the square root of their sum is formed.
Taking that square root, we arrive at 0.178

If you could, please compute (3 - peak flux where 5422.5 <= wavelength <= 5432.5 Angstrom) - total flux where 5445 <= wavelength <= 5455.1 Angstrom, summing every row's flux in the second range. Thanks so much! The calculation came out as -75.6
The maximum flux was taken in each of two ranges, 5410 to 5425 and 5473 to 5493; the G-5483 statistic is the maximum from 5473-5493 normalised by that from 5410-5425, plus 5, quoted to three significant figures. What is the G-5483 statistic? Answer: 6.04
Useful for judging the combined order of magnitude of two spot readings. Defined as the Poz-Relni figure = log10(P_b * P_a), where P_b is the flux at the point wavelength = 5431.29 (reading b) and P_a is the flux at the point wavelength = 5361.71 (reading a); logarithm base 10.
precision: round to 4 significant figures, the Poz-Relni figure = 2.387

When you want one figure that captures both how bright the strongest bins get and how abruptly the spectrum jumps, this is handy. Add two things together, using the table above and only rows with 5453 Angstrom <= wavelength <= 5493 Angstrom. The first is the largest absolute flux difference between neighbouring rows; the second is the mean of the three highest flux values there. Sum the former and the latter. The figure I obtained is 17.6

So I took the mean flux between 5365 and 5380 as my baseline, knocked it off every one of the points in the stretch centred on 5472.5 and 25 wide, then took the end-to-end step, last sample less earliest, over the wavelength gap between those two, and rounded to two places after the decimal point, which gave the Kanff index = 0.02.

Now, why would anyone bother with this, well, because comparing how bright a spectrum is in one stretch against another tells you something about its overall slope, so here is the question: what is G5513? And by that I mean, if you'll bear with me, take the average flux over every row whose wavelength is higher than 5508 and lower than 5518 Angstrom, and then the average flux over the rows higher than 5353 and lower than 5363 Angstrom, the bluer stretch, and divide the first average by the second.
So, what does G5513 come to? 0.97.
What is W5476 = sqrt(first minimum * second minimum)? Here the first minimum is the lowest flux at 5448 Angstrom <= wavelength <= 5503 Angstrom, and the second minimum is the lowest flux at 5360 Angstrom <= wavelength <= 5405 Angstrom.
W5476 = 14.9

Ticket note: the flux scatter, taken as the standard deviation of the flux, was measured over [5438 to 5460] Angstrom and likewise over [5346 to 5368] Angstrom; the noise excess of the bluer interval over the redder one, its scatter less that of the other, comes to 0.12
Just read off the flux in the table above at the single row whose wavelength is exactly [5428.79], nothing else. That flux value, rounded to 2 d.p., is 15.31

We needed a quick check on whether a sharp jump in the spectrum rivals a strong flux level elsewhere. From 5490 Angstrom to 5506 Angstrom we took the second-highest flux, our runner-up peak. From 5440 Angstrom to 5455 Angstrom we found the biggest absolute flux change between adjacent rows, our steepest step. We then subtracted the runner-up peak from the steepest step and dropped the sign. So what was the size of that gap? 14.9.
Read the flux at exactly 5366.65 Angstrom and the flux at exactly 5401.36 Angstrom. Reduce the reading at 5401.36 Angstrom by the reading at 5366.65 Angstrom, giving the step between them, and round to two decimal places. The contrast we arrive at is 0.13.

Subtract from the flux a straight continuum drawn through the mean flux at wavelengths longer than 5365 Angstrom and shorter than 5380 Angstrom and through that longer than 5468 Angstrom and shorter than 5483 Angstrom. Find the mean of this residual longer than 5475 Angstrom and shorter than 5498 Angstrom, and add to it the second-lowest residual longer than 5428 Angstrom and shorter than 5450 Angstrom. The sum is -0.26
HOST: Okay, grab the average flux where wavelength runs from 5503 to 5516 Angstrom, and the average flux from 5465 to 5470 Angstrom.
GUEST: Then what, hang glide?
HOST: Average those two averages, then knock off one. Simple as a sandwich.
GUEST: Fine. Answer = 14.5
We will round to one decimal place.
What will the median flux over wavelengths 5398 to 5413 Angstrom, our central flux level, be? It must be 15.5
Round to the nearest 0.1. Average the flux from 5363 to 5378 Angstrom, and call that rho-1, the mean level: 15.5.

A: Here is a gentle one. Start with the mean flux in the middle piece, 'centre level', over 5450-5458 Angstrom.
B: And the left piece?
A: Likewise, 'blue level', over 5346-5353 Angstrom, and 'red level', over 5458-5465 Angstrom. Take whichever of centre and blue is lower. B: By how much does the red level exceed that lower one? 0.5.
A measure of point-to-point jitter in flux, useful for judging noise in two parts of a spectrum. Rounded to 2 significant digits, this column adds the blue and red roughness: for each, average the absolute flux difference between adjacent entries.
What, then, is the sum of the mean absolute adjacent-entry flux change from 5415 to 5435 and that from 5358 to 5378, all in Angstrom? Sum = 0.87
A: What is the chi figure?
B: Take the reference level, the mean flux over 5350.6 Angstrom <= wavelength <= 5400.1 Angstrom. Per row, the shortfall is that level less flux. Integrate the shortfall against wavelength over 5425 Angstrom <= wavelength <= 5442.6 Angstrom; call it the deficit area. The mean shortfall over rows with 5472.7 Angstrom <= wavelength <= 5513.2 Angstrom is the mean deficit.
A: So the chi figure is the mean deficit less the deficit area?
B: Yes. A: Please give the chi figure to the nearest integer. -1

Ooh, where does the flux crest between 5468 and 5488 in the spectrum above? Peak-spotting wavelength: 5484.07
